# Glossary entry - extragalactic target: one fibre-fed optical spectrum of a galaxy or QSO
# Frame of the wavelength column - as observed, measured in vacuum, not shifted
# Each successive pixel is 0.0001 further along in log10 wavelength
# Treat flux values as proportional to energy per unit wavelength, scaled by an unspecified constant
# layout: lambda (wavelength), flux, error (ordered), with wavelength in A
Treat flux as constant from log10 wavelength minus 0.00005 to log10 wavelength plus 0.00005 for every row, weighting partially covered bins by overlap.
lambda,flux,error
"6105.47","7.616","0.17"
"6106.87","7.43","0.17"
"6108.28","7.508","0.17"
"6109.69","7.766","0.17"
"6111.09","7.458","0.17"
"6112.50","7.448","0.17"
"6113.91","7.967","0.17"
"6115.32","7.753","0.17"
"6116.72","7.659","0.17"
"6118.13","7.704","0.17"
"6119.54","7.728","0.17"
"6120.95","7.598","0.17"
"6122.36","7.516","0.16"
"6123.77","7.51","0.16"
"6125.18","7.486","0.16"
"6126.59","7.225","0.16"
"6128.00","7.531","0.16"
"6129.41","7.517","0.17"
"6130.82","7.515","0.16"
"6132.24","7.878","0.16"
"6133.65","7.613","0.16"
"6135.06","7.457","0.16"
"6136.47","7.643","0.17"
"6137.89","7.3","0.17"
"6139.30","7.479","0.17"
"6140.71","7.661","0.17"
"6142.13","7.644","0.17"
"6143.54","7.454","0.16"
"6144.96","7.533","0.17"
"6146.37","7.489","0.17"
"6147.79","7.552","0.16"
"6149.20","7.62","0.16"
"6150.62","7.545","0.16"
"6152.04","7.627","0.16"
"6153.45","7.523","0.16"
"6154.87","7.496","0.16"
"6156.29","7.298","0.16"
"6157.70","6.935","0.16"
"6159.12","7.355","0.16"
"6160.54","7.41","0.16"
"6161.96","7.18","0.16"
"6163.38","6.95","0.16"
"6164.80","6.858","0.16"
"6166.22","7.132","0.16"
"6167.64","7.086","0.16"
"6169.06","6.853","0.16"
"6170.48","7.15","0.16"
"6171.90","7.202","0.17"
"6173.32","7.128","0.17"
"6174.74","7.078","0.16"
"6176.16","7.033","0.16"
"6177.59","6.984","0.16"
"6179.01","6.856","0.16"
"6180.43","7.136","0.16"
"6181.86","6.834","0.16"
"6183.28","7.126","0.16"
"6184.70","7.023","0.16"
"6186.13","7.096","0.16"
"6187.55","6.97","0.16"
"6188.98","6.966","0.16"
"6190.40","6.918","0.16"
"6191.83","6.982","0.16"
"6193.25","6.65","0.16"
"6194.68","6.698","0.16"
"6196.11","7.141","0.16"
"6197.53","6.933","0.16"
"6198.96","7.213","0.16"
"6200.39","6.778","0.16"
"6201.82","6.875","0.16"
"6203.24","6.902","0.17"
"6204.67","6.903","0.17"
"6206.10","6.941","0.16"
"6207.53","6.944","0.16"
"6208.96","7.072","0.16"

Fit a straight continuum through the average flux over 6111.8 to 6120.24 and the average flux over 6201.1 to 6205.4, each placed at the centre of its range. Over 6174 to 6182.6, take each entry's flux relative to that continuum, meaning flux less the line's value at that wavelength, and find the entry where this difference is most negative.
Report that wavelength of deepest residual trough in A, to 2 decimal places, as 6179.01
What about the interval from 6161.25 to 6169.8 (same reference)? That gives 6164.80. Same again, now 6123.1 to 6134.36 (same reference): 6126.59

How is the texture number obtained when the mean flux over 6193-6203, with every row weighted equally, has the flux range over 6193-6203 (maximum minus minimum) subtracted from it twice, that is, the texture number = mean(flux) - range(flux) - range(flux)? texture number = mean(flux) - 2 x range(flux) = 5.8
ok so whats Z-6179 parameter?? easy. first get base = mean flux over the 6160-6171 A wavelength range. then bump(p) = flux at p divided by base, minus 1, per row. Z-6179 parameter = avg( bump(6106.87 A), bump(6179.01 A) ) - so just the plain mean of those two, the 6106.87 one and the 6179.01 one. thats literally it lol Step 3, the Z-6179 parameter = 0.01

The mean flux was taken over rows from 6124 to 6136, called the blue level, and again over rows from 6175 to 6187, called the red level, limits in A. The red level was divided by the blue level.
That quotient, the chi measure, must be 0.931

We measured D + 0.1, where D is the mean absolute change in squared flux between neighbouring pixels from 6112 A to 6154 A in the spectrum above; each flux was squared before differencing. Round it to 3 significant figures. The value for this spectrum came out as 2.25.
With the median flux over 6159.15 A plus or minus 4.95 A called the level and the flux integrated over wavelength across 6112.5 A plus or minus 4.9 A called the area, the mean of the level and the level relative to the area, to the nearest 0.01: 3.70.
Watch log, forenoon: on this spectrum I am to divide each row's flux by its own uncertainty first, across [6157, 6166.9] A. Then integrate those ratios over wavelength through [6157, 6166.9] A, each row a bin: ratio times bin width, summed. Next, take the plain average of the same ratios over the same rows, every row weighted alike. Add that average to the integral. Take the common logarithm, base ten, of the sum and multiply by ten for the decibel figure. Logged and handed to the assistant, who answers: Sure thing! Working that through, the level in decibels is 26.9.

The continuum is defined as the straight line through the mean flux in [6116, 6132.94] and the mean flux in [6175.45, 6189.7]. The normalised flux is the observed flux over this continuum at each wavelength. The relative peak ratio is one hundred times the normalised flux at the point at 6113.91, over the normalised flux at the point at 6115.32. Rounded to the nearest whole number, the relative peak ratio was 103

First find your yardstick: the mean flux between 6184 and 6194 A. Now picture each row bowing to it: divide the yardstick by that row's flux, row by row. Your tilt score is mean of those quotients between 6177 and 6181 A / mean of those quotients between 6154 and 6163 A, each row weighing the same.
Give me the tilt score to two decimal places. 1.04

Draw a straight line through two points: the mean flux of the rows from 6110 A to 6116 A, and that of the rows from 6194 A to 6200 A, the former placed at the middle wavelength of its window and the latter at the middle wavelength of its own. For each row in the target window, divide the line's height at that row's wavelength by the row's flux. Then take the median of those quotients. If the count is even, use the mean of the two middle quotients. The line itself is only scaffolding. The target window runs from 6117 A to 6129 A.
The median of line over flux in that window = 1.005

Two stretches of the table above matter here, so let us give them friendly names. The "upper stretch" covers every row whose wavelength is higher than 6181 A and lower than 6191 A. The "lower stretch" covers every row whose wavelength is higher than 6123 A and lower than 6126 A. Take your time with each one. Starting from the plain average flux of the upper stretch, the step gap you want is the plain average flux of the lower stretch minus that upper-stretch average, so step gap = 0.5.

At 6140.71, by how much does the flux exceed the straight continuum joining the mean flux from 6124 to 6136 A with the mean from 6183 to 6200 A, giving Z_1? 0.23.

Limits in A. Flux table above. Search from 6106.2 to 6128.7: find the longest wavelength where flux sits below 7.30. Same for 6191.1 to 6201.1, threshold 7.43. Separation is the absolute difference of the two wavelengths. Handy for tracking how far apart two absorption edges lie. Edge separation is 73.8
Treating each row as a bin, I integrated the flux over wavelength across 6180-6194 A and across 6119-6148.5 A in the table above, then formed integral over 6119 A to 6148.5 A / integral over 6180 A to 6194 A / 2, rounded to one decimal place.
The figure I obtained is 1.1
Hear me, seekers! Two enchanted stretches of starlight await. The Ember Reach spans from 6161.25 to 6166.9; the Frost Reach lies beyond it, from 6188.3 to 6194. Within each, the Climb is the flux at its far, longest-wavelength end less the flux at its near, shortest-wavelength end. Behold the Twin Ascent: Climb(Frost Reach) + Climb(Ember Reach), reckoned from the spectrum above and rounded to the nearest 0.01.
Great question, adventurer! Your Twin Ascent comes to -0.36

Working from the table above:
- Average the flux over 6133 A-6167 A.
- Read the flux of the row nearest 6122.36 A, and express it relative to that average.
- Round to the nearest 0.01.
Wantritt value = 1.01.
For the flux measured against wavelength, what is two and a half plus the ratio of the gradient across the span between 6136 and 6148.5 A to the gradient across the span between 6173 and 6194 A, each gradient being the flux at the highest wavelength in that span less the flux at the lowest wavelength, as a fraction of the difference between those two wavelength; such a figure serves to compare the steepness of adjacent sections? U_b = 2.8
